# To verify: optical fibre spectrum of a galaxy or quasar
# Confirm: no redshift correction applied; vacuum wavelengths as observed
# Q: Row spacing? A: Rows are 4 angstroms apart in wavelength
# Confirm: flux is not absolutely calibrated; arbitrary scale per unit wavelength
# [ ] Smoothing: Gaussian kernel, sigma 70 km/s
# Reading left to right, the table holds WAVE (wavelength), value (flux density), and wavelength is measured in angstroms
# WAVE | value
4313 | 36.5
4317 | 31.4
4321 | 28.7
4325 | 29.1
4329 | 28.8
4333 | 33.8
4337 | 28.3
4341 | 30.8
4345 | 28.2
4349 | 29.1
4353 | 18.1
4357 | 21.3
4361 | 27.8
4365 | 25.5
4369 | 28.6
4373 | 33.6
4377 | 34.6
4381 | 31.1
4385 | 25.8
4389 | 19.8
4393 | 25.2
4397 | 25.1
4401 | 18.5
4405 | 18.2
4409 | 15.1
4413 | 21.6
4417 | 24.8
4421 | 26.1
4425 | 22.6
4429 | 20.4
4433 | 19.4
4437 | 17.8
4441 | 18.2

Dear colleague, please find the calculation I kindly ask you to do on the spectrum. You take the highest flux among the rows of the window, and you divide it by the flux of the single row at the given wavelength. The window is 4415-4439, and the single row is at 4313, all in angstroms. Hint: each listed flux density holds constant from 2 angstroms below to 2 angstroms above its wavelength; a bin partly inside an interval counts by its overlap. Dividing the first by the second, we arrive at 0.72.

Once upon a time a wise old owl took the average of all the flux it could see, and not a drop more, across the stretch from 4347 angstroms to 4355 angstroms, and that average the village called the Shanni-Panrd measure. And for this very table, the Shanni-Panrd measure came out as 23.6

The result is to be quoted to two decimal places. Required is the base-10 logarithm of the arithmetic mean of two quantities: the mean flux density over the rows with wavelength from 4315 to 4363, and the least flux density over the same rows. 1.36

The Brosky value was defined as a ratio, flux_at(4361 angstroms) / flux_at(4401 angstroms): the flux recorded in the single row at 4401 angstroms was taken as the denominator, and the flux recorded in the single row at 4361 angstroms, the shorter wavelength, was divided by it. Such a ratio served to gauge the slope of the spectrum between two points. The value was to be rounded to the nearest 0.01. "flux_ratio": 1.50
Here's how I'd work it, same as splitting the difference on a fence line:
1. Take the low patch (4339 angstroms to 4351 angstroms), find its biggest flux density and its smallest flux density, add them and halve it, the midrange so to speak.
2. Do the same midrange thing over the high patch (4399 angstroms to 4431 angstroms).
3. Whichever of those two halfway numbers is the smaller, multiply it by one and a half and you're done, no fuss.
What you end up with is 30.9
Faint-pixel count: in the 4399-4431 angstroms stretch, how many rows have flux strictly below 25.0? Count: 7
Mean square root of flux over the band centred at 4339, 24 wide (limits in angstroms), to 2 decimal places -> 5.46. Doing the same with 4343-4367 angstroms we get 4.98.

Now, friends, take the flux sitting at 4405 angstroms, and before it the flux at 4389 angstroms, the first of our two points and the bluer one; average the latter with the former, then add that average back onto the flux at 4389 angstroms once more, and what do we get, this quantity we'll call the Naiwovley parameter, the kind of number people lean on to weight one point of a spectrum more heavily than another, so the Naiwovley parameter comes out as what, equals 39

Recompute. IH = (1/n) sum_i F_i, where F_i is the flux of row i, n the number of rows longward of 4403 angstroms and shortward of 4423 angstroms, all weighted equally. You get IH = 21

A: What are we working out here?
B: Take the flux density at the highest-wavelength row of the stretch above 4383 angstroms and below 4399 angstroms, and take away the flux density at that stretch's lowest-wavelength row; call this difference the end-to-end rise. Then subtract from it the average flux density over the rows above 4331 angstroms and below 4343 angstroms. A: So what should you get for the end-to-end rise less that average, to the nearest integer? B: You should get -32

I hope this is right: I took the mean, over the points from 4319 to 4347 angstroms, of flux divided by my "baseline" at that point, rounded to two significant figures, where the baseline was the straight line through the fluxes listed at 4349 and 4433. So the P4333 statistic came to 0.96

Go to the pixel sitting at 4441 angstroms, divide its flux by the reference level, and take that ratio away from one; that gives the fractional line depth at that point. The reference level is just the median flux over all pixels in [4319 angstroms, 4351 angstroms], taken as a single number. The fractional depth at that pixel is 0.37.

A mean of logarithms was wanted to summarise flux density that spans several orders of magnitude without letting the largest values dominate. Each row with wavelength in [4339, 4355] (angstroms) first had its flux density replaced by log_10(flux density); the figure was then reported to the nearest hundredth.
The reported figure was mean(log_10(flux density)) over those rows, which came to 1.42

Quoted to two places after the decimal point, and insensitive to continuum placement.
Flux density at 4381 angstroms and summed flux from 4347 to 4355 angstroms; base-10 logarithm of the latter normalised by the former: 0.18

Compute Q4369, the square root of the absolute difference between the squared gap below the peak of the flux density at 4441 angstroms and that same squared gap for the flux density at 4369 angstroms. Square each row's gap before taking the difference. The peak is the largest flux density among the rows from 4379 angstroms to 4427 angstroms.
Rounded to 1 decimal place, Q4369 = 12.7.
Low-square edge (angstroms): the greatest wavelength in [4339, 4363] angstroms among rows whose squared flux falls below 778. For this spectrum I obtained 4361 angstroms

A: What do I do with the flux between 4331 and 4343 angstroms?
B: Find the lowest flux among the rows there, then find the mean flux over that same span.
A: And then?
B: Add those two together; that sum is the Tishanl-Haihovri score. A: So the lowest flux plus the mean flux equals 59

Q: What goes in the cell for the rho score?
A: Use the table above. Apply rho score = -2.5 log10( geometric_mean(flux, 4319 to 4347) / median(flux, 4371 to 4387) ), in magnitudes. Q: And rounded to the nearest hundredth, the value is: 0.10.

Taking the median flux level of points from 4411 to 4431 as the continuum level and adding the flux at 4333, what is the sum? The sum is 56.4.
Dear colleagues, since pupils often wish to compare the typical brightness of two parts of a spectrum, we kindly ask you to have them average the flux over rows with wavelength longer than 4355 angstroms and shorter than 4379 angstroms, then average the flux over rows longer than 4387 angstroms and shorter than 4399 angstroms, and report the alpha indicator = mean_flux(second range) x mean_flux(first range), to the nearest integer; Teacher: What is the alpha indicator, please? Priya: 668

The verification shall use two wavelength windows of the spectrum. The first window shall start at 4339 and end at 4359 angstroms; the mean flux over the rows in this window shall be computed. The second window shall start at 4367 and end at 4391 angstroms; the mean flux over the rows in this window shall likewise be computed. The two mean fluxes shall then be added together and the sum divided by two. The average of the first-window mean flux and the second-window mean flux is 27.2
